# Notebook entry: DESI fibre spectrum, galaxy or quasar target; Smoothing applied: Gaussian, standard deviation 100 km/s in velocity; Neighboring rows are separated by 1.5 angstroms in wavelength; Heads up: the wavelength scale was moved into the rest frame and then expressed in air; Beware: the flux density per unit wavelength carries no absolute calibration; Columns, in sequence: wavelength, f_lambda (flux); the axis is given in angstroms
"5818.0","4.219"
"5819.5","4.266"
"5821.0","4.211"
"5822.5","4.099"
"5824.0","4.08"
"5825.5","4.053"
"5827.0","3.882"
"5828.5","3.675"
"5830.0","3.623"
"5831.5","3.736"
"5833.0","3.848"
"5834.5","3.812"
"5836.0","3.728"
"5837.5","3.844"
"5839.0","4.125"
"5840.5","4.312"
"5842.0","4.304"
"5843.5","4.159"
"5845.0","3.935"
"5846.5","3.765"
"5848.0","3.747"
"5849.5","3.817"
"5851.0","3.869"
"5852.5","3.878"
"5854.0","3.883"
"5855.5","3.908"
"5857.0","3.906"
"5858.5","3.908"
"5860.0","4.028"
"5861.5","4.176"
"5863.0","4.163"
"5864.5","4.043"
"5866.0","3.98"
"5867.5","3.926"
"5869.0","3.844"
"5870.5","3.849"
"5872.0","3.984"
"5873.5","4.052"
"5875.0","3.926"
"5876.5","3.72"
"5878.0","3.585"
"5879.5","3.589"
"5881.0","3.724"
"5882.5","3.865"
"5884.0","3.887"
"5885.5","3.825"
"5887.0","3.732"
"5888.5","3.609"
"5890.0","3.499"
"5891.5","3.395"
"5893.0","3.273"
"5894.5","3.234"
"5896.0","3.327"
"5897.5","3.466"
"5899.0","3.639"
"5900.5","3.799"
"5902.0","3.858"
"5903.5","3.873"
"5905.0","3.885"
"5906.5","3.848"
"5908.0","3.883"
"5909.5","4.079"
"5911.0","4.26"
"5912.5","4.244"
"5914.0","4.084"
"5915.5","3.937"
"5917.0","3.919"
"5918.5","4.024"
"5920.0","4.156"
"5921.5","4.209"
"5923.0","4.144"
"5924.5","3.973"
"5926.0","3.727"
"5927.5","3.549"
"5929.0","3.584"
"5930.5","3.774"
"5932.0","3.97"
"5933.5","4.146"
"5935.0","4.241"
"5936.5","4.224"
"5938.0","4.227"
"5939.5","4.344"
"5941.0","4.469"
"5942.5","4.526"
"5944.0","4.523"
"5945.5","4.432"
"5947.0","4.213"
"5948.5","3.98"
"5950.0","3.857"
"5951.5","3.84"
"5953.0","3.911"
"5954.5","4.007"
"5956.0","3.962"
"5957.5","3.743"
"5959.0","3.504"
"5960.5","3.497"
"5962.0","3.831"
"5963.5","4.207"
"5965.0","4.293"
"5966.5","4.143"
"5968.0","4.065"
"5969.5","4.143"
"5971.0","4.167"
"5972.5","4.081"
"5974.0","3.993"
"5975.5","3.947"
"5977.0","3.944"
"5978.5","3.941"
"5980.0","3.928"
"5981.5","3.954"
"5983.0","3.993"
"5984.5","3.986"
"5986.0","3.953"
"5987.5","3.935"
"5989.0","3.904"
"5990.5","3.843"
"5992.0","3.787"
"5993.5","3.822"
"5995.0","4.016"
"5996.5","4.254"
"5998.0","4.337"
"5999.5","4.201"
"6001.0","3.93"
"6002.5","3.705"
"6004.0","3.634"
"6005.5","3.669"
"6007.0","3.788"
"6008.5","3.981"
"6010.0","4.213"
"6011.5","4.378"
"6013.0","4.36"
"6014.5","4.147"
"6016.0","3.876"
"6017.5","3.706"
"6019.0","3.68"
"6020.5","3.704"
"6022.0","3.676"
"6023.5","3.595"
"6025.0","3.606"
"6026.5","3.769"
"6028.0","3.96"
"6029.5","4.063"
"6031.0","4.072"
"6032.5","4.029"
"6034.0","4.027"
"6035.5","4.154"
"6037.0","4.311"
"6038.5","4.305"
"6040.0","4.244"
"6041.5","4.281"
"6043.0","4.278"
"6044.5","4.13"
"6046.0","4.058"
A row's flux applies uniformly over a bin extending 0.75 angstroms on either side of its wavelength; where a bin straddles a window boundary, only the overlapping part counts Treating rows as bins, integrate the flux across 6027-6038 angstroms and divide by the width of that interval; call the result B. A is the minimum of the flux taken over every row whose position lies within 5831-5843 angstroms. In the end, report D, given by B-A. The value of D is 0.36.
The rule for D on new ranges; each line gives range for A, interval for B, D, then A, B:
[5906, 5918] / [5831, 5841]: 0.06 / 3.848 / 3.9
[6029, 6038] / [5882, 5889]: -0.24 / 4.027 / 3.8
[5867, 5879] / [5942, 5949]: 0.76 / 3.585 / 4.3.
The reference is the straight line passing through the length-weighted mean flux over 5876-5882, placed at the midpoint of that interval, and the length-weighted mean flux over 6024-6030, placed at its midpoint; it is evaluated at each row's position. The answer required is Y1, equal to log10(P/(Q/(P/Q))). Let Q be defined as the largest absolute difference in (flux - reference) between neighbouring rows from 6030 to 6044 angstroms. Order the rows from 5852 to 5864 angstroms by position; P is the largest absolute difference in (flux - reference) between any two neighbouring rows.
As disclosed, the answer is -0.1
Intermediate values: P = 0.146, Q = 0.16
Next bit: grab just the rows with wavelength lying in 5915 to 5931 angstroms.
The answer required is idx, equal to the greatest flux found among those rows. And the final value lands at 4.209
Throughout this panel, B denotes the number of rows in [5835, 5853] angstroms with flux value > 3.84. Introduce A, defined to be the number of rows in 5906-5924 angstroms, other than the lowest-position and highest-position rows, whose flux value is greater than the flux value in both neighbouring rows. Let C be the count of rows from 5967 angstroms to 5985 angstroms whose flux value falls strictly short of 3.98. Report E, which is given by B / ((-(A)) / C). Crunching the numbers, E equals -20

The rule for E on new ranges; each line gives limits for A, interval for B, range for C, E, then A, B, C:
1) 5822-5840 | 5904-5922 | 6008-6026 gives -84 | 1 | 12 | 7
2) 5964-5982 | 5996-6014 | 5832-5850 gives -64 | 1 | 8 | 8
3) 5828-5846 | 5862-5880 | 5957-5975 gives -18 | 2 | 9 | 4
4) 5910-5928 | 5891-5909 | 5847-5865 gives -40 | 1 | 5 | 8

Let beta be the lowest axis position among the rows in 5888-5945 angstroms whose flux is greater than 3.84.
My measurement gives 5902.0 angstroms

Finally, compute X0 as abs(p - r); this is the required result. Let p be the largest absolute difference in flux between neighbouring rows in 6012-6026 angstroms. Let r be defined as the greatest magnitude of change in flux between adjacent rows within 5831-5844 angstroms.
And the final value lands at 0.010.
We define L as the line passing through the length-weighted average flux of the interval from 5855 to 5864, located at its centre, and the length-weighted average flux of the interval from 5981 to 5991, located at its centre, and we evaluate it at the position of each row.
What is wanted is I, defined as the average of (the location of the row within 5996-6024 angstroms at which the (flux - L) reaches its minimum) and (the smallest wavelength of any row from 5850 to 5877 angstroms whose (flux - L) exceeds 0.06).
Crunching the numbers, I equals 5942.5 angstroms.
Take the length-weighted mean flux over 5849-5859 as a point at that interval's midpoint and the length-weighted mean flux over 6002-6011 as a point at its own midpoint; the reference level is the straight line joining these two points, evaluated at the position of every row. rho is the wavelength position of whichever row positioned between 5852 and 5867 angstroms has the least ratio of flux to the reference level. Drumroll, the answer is 5852.5 angstroms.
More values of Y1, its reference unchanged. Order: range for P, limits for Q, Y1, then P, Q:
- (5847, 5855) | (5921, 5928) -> -1.1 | 0.068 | 0.25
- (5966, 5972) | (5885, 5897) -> -0.4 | 0.080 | 0.12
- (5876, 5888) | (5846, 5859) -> 0.6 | 0.139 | 0.07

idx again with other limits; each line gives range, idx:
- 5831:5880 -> 4.312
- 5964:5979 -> 4.293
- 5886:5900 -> 3.732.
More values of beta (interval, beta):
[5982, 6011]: 5983.0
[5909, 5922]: 5909.5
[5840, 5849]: 5840.5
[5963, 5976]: 5963.5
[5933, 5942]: 5933.5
